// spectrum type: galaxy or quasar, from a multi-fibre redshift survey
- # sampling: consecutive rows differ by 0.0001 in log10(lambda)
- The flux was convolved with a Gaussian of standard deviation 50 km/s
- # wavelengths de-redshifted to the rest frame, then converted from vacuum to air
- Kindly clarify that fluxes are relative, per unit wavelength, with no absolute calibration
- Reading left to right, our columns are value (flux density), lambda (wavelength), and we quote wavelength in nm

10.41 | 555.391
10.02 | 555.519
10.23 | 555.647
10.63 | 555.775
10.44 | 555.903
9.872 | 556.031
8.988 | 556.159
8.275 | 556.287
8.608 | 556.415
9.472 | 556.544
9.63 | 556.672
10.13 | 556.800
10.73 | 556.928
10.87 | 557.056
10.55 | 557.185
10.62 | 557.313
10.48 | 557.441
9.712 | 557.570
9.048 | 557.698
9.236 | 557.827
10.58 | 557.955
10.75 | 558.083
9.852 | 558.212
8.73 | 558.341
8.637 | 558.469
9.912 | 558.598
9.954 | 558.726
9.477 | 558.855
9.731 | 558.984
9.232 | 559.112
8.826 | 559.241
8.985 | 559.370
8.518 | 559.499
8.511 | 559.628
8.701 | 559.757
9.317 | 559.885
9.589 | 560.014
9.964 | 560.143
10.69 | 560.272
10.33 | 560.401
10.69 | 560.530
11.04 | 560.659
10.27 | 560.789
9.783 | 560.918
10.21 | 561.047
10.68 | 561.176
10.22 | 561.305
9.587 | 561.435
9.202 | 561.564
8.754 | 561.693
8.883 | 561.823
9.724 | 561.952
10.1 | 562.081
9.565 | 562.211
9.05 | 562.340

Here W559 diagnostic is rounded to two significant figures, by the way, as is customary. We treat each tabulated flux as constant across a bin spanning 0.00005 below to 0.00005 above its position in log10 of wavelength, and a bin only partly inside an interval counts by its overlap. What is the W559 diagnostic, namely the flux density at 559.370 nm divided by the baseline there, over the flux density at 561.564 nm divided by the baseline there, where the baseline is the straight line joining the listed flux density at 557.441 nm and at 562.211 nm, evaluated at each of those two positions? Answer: 0.94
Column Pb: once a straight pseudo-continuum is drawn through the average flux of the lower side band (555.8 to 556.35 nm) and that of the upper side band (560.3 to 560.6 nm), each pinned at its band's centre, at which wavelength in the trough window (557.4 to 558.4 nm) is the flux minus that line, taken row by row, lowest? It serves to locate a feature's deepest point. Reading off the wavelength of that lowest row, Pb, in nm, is 558.341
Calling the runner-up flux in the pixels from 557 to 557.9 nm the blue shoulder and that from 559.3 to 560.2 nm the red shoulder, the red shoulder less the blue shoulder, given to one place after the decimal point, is -1.0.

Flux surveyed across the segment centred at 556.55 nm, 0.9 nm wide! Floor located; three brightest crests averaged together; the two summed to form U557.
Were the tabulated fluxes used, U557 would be 18.4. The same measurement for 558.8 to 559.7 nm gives 18.0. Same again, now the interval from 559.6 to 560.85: 19.3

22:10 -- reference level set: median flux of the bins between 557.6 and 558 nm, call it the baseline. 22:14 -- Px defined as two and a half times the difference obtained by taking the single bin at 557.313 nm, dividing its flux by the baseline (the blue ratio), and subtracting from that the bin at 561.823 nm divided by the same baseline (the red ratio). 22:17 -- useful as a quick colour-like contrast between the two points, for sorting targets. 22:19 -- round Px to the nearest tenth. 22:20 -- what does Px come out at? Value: 0.5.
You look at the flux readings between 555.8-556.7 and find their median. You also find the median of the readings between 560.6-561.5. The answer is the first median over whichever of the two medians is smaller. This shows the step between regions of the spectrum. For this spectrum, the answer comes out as 1.00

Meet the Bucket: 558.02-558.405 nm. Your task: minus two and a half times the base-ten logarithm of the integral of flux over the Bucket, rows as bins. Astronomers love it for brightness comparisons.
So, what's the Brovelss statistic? -1.44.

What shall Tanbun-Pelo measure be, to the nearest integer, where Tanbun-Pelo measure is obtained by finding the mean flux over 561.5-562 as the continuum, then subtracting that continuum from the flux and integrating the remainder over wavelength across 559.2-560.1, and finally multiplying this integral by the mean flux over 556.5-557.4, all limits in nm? -2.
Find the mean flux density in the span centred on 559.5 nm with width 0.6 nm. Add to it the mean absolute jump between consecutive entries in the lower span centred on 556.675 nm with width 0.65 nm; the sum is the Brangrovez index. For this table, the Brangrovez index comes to 9.2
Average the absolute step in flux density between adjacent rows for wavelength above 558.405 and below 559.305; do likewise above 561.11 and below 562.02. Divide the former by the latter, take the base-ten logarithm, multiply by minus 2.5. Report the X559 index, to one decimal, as 0.0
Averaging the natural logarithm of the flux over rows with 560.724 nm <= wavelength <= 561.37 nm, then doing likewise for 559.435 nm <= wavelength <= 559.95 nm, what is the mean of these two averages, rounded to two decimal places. 2.25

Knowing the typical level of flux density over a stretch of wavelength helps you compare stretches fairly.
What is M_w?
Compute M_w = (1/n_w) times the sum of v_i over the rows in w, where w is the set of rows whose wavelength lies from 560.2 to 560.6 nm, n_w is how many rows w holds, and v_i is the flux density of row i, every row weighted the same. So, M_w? 10.6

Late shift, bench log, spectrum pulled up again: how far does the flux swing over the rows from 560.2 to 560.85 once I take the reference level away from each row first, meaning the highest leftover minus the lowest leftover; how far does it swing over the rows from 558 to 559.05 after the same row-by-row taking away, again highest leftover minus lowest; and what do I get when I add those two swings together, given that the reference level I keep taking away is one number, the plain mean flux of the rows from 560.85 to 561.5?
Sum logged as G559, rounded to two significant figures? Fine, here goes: 2.9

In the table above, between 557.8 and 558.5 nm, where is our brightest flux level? 558.083 nm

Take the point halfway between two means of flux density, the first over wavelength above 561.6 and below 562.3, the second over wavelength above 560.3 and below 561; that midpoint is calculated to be 9.91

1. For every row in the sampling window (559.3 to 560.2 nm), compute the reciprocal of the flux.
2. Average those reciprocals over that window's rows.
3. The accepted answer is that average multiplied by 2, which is 0.221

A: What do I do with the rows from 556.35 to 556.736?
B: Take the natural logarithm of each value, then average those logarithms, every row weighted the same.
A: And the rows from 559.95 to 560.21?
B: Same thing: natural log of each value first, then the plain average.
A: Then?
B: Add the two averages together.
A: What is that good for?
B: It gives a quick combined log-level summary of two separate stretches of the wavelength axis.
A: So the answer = 4.50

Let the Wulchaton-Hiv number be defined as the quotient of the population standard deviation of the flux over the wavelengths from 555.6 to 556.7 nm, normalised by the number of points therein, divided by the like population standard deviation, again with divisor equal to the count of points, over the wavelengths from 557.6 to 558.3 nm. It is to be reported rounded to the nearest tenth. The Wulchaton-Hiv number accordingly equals 1.1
